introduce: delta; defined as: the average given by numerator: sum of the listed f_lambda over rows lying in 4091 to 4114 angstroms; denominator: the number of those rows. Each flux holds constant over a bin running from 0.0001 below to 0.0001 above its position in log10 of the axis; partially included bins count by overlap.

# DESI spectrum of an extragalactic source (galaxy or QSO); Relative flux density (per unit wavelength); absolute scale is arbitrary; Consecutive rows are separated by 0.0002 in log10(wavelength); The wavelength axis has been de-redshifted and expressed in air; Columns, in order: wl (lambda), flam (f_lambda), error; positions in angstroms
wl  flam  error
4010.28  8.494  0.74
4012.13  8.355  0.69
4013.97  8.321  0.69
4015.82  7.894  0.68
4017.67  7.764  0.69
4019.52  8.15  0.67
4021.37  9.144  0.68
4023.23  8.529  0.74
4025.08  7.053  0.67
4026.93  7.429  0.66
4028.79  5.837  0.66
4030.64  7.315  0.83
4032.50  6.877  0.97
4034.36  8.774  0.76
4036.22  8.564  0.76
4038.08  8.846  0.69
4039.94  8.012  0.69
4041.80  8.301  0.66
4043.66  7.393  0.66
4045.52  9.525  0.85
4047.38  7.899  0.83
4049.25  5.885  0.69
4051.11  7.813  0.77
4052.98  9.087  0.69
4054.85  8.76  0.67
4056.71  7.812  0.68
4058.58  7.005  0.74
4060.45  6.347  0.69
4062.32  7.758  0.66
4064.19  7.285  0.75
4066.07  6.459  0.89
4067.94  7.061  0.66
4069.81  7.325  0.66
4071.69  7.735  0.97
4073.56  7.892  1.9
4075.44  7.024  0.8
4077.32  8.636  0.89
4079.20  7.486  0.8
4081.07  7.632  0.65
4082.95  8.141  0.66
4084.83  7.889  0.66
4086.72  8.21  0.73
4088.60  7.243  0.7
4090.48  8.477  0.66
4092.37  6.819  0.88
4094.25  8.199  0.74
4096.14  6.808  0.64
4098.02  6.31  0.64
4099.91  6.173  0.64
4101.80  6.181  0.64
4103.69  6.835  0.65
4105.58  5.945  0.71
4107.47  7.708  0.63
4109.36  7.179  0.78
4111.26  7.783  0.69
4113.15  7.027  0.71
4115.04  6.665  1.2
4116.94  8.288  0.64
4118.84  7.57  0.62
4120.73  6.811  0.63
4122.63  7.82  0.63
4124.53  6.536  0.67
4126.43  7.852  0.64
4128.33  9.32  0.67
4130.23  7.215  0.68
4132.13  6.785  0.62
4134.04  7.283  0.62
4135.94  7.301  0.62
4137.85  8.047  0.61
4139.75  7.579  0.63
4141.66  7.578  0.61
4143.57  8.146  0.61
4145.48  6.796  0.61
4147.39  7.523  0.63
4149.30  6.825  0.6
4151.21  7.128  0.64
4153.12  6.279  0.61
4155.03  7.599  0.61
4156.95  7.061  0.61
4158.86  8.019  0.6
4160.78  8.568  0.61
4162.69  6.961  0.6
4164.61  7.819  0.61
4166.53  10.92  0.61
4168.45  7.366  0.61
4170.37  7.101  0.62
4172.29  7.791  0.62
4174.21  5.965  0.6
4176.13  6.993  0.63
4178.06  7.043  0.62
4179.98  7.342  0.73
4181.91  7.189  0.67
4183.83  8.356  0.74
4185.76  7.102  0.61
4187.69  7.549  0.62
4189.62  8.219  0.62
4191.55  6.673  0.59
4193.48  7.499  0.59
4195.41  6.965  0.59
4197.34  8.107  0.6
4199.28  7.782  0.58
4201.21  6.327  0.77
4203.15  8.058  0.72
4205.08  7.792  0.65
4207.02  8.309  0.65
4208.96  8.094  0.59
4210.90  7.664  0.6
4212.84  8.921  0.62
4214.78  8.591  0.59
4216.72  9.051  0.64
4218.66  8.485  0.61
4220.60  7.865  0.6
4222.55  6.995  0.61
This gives 6.9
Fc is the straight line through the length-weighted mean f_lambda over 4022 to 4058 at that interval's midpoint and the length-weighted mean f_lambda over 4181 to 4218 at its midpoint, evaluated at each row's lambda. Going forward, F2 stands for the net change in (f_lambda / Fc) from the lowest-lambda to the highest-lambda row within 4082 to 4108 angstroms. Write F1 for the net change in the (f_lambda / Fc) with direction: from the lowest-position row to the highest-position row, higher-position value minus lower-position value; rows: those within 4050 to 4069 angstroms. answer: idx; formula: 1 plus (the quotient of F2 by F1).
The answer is 2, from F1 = -0.09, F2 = -0.1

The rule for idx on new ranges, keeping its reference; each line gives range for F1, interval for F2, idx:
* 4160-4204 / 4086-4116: 4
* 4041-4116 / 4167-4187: 1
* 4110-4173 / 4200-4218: 79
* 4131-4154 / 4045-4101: 8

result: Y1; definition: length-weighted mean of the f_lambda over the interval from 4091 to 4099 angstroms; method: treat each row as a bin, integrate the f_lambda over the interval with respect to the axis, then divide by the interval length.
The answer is 7.1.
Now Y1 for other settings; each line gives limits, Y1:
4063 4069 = 7.0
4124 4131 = 7.8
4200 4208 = 7.6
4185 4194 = 7.4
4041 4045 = 8.0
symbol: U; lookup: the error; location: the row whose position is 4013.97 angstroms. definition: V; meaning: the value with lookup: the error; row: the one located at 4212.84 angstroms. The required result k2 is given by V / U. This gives 0.90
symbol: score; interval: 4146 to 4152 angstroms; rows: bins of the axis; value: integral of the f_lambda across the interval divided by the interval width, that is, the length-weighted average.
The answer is 7.1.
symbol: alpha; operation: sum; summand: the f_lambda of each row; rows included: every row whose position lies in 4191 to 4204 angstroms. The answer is 51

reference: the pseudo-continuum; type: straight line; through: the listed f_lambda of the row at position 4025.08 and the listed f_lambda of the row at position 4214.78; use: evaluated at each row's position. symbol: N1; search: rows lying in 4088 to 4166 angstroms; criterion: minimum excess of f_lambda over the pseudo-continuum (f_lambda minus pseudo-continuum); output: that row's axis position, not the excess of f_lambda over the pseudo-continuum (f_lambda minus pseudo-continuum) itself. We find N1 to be 4153.12 angstroms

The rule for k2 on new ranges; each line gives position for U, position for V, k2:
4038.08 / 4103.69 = 0.94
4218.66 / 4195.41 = 0.97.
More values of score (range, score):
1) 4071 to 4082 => 7.7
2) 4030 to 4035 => 7.6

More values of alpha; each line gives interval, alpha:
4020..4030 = 38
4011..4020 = 40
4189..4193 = 15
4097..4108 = 39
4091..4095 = 15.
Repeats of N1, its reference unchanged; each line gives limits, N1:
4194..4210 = 4201.21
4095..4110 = 4105.58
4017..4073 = 4049.25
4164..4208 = 4174.21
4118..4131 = 4124.53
